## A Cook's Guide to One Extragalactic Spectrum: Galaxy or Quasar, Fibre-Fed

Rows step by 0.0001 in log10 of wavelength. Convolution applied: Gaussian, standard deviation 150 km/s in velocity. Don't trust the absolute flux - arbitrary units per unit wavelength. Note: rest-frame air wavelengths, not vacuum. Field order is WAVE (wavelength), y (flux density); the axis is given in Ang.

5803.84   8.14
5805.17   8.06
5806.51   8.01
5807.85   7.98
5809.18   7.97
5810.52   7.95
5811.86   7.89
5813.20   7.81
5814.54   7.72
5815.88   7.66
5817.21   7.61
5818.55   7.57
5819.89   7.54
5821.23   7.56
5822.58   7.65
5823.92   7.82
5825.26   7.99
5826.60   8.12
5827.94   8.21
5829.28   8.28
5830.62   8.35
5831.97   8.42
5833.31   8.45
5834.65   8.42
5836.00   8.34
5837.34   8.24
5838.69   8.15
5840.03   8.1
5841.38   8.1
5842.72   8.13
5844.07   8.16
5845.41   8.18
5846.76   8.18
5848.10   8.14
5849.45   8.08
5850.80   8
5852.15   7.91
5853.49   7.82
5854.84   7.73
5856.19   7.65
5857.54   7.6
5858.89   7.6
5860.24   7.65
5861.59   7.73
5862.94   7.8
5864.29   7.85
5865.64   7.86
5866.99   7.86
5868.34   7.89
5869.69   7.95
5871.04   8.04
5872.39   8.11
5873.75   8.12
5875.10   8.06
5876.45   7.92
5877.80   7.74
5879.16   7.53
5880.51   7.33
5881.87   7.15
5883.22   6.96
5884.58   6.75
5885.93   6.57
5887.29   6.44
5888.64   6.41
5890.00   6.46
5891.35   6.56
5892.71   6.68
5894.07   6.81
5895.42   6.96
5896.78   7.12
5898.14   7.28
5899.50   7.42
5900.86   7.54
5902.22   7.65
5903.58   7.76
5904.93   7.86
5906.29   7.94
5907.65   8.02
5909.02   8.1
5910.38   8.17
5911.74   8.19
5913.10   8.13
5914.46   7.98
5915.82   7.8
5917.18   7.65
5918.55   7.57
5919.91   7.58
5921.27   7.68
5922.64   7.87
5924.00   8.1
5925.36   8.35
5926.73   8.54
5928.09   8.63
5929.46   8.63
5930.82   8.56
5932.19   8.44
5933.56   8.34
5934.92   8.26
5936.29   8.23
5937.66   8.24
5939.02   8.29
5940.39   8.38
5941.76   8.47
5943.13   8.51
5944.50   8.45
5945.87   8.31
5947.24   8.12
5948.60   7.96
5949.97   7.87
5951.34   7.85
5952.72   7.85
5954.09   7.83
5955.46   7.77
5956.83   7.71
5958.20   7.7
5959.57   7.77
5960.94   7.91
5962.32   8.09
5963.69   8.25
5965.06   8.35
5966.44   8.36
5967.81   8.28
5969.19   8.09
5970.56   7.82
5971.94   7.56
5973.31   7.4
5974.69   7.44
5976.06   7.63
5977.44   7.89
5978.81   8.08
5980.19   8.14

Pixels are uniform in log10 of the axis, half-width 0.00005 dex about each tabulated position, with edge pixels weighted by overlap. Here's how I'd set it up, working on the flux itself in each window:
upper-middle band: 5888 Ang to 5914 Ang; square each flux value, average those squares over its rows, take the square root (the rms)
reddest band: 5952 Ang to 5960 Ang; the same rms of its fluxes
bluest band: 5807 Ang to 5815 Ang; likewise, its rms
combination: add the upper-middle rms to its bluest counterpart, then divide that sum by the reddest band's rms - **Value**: 1.97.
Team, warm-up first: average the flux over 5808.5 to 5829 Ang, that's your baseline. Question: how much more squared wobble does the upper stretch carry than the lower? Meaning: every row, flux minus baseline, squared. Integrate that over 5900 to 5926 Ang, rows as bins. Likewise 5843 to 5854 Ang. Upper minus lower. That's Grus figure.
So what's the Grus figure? 1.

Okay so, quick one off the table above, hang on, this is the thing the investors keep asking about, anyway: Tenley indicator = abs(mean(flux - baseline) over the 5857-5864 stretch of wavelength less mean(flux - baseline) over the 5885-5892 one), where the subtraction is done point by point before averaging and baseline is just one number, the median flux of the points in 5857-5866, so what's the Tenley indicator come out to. 1.19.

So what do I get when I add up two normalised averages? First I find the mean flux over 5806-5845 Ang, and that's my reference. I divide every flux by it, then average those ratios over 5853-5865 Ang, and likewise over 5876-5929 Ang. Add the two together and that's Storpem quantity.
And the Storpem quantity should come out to 1.90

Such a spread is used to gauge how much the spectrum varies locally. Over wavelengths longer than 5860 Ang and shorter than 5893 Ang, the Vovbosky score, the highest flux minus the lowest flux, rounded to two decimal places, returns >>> 1.71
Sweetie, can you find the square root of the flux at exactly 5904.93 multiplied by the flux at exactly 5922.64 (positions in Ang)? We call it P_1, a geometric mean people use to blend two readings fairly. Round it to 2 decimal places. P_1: 7.86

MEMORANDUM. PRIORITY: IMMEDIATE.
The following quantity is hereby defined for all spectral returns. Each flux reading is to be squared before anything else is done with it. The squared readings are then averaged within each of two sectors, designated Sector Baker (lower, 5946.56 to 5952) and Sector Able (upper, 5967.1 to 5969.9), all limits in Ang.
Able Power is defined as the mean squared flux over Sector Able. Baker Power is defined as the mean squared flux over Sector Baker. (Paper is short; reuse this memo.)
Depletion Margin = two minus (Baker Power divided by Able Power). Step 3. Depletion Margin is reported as 1.06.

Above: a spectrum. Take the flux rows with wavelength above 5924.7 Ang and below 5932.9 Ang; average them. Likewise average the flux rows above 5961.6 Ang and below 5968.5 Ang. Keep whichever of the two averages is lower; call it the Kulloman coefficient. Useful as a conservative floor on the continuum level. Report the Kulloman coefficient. 8.3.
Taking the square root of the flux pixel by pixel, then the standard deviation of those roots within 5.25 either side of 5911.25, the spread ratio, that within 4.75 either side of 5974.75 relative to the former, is 1.9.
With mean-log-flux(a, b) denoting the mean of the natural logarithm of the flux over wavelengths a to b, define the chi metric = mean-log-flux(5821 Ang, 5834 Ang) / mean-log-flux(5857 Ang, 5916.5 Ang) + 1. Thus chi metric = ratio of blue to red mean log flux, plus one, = 2.04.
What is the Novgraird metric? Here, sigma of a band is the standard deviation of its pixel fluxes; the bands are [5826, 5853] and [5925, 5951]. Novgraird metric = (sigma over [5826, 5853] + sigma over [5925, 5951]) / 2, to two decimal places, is 0.17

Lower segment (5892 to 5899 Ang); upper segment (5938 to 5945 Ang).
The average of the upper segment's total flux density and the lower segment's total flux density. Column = 38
